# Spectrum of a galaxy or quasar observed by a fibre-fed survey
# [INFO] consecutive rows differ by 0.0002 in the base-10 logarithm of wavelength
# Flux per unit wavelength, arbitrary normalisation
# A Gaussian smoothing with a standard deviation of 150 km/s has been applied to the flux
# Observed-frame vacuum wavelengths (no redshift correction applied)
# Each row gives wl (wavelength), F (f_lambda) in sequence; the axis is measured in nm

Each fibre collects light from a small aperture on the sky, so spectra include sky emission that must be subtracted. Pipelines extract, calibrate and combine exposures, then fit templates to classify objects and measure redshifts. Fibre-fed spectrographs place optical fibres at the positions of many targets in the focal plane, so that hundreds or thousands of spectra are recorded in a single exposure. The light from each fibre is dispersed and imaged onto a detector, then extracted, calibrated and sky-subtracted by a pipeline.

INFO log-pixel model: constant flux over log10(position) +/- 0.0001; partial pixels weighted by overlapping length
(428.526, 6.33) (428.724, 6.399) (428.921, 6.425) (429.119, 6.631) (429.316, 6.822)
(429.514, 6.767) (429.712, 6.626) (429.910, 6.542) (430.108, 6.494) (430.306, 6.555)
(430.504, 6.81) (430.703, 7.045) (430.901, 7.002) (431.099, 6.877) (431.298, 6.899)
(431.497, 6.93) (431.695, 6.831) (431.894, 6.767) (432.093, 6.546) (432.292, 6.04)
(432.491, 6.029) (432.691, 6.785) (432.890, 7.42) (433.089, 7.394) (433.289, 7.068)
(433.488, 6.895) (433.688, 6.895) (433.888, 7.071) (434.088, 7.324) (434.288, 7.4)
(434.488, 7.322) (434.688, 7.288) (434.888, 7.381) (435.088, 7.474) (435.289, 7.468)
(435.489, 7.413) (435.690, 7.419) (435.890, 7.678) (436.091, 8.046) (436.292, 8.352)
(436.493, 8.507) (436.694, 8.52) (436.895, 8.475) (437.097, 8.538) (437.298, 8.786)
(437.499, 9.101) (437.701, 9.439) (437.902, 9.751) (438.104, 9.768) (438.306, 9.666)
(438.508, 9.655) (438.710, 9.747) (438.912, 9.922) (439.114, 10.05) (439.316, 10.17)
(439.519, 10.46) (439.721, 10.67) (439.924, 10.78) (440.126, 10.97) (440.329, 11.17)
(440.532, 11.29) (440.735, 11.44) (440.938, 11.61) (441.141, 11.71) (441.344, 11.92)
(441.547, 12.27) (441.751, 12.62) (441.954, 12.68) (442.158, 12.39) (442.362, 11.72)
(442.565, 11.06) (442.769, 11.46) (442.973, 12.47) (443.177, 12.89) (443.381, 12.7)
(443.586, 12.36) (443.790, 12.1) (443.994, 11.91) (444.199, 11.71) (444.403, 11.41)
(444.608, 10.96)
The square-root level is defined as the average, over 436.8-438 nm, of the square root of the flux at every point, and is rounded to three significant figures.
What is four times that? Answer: 12.0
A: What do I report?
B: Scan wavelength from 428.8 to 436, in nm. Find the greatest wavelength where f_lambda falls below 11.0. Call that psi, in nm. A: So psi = 435.890 nm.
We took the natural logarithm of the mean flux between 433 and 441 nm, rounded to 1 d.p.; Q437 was 2.2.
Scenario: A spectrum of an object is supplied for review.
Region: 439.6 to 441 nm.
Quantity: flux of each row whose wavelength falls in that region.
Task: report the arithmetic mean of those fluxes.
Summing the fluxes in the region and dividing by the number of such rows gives 11.1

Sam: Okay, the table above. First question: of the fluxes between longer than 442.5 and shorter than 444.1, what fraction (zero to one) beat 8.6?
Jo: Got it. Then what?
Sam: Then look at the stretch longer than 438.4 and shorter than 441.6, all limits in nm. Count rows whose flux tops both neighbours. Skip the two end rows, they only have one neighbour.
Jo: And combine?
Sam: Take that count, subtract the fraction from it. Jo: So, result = -1.0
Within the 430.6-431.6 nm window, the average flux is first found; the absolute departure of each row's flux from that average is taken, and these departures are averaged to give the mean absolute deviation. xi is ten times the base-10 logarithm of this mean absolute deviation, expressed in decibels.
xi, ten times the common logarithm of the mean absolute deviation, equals -12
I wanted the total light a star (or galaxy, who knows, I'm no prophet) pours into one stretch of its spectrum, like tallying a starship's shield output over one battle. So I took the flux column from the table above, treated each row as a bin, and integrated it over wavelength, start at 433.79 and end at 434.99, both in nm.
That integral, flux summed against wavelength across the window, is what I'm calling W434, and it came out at 8.8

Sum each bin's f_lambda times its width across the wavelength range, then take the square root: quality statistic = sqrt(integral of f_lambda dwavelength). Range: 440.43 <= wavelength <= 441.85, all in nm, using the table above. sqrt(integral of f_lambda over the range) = 4.1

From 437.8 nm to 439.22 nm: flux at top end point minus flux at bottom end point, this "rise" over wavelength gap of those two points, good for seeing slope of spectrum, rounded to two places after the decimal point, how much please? 0.25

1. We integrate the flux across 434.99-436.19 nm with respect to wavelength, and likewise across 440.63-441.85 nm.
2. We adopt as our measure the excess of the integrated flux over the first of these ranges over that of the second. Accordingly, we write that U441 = -5.4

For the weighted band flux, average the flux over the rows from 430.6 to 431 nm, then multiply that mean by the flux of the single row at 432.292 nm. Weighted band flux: 42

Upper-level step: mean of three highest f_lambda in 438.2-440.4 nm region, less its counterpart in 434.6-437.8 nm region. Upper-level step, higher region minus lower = 1.9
